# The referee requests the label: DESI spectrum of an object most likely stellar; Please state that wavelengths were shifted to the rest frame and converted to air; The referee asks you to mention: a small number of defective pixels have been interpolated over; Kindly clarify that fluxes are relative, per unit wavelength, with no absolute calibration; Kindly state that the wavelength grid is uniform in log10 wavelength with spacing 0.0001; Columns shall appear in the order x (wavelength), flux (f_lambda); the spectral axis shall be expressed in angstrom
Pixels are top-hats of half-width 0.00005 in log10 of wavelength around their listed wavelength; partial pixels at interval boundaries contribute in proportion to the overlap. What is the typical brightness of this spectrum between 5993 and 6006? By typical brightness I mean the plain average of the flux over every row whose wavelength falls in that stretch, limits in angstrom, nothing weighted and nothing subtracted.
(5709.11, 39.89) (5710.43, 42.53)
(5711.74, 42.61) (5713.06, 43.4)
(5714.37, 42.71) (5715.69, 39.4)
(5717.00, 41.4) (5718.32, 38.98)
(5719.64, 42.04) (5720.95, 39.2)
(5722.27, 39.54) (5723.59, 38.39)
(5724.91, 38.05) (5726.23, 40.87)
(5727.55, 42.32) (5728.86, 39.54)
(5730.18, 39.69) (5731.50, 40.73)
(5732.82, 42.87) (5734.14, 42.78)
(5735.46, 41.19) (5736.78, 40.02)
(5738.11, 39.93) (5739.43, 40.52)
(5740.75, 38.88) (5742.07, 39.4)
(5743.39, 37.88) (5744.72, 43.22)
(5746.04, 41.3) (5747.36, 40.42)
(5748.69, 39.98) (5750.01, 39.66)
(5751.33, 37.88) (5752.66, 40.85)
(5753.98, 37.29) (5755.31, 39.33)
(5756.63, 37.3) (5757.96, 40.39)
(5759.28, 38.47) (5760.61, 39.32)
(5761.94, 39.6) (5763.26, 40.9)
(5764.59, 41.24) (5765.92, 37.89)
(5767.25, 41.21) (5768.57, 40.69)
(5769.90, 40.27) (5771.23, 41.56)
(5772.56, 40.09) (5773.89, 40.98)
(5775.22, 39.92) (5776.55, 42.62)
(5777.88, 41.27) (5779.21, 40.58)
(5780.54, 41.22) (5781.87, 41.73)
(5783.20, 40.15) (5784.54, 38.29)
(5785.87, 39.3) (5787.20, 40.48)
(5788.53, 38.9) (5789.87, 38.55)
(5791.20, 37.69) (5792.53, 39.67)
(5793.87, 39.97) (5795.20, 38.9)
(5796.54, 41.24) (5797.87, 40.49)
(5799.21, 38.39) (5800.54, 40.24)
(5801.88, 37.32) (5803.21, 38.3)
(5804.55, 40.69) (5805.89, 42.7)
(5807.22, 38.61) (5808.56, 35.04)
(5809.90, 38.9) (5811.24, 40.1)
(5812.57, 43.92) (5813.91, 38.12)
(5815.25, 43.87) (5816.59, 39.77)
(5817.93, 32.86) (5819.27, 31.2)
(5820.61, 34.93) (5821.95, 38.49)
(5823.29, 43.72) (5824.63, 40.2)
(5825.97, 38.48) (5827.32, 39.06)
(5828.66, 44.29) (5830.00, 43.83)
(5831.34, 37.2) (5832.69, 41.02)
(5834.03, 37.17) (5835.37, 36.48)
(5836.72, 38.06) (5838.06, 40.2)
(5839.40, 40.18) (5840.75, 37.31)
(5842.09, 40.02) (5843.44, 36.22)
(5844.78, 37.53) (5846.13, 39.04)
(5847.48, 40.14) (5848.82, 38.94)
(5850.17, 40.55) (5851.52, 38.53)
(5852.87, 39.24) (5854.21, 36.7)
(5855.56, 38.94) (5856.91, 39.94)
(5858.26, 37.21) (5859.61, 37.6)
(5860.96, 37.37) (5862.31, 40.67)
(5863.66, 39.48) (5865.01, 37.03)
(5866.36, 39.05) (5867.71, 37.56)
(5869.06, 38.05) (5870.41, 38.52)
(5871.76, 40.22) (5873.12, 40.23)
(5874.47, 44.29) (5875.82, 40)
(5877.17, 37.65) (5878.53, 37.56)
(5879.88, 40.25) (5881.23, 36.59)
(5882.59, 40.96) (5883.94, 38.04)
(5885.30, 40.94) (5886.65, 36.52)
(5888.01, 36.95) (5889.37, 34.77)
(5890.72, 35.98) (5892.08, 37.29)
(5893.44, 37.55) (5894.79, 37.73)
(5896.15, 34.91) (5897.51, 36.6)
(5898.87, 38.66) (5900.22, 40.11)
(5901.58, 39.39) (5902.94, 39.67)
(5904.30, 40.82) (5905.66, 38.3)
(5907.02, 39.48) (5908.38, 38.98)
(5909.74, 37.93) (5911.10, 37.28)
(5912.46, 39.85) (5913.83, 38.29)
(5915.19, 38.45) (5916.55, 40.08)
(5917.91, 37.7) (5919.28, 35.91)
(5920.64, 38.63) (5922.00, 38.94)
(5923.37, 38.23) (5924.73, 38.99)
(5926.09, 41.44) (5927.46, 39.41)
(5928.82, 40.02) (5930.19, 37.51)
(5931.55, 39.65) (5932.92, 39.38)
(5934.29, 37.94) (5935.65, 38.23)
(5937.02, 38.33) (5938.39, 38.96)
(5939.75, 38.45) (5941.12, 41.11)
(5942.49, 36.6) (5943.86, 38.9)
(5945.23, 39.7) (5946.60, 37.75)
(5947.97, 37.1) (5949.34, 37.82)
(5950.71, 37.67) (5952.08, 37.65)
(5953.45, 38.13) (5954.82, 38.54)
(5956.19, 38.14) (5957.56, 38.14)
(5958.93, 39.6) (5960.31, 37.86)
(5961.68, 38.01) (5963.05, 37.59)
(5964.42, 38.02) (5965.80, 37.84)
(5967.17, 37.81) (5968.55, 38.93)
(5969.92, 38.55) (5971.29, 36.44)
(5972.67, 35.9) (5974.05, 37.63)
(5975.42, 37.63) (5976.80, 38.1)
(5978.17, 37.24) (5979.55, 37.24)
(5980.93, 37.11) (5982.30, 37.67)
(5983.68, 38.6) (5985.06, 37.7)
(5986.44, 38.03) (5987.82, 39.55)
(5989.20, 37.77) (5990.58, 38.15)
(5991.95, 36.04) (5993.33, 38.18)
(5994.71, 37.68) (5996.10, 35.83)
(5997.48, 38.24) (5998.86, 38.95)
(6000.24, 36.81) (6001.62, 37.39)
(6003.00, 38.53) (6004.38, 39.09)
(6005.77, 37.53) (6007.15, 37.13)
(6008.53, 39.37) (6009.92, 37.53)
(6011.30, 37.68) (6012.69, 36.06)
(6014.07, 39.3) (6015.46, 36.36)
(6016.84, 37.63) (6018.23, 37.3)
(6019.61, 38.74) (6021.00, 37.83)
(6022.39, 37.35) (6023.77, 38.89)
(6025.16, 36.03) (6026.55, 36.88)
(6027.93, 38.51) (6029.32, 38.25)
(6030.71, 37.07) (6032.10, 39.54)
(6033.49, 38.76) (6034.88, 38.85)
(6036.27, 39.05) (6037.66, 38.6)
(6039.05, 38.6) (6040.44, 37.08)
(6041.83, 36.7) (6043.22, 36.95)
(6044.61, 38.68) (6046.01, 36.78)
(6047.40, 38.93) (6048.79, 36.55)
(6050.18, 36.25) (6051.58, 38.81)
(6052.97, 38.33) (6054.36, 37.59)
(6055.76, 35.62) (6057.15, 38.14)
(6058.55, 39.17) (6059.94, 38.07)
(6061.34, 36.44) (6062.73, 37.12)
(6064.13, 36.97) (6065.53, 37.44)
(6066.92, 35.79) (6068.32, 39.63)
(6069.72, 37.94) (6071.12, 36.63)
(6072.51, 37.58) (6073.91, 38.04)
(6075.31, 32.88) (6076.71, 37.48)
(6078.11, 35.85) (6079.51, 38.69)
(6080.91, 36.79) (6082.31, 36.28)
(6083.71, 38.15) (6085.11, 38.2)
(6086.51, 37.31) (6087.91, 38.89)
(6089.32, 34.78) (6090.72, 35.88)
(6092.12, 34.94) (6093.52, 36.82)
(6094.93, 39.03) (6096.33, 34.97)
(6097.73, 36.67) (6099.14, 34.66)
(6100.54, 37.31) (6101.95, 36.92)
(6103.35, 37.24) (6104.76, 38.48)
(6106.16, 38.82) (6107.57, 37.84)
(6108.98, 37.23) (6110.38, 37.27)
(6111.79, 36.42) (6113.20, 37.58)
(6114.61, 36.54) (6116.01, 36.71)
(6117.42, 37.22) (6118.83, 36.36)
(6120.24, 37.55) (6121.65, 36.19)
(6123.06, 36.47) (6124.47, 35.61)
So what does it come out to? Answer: 37.8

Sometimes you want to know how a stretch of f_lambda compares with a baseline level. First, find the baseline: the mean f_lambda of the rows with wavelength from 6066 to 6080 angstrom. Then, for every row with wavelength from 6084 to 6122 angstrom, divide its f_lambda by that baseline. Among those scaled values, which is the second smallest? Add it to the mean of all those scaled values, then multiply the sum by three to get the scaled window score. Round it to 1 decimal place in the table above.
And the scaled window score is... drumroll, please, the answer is 5.8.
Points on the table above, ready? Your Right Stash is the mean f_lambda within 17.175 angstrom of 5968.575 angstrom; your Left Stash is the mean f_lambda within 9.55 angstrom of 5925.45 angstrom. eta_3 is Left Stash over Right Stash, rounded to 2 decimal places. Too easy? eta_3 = 1.03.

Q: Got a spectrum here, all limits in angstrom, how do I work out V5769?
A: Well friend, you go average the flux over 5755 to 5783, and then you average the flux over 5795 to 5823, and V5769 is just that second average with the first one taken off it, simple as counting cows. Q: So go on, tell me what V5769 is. -1.5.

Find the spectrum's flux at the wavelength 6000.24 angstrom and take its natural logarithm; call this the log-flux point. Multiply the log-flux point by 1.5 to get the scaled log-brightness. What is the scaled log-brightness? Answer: 5.409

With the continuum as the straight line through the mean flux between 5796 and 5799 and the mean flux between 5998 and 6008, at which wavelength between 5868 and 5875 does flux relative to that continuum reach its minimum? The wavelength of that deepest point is 5869.06 angstrom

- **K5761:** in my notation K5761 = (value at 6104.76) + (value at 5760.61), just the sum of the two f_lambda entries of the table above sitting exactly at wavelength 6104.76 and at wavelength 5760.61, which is 77.8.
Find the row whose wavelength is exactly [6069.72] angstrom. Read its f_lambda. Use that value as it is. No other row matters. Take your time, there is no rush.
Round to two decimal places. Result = 37.94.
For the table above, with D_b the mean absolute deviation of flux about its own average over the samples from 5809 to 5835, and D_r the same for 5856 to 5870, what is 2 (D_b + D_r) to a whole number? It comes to 8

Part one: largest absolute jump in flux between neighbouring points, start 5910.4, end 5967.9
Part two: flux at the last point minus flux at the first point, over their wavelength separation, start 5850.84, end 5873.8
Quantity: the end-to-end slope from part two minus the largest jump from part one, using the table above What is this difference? -4.4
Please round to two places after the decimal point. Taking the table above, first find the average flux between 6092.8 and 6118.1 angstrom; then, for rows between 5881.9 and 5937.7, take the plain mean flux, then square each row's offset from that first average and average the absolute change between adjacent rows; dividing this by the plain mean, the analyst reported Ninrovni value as 0.13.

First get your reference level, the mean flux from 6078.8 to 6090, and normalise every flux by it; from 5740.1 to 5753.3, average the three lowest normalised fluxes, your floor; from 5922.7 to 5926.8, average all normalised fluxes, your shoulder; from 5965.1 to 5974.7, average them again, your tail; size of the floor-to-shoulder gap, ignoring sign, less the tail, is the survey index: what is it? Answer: -0.97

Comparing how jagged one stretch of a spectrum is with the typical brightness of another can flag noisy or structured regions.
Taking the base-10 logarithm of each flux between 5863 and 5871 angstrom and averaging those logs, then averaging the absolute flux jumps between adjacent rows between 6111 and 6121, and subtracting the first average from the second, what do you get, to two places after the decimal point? -0.76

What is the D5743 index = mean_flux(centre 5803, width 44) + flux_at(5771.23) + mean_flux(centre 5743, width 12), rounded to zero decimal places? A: 121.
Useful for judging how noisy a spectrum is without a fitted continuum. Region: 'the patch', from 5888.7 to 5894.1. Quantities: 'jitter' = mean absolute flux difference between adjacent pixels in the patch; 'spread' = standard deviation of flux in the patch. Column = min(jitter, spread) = 0.93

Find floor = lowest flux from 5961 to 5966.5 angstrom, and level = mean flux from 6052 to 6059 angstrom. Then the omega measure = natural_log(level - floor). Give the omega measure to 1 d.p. -1.7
